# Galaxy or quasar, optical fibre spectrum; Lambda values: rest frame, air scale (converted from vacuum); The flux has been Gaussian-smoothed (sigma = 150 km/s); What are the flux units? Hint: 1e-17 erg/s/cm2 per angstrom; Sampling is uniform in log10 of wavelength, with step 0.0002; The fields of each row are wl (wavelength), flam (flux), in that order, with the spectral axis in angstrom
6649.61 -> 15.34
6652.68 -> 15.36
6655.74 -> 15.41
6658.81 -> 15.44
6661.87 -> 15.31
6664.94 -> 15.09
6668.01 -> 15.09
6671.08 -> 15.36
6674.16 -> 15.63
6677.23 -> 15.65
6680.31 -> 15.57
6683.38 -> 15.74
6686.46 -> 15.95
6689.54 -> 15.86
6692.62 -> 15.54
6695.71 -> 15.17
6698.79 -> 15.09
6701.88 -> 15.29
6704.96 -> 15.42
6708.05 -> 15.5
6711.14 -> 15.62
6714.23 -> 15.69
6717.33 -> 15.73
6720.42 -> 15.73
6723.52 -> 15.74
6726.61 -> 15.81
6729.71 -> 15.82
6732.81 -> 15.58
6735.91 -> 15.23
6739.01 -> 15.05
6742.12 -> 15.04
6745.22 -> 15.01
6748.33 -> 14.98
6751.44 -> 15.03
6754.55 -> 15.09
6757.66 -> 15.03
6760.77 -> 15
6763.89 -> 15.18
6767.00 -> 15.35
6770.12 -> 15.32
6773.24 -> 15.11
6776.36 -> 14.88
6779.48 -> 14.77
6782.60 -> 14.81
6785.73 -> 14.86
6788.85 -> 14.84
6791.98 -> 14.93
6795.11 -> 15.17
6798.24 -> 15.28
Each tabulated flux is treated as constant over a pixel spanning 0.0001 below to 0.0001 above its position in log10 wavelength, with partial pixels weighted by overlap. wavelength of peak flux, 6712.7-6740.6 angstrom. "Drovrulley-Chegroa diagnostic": 6729.71 angstrom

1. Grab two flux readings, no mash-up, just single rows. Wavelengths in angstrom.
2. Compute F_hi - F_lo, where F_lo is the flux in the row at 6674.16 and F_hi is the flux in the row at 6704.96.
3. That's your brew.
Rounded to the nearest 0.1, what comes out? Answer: -0.2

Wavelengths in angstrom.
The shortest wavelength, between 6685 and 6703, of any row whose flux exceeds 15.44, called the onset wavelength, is 6686.46 angstrom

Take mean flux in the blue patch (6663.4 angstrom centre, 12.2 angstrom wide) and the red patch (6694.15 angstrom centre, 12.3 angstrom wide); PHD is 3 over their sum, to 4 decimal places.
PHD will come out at 0.0979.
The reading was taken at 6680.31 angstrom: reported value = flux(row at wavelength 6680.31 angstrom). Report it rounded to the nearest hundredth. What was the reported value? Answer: 15.57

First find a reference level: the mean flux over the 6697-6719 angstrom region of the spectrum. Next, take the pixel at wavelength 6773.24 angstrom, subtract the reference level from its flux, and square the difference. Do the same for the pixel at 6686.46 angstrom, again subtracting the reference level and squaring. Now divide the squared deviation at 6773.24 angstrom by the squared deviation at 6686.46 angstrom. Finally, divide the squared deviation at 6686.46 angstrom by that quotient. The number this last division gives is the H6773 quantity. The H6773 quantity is 0.37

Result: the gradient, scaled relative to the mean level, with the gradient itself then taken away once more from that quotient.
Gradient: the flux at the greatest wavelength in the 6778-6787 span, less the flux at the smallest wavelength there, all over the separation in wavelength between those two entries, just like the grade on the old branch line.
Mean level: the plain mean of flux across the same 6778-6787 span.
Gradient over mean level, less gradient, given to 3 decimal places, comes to -0.013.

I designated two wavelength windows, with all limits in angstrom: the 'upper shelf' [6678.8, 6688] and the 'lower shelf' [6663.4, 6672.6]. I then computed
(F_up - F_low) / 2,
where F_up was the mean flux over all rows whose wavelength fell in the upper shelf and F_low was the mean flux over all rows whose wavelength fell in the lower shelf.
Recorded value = 0.29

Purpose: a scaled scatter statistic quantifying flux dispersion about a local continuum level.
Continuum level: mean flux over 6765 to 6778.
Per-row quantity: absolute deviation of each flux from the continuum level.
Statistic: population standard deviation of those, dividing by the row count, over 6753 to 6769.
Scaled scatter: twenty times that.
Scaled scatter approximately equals 1.2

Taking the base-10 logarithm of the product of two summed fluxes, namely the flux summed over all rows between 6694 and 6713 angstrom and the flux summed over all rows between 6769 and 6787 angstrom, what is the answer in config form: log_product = 3.92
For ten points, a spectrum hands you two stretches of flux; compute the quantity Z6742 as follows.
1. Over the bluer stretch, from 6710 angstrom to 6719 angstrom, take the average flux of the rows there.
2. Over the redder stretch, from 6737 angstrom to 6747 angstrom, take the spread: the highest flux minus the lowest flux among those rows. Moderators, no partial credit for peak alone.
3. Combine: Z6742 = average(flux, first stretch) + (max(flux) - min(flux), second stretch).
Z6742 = 15.7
